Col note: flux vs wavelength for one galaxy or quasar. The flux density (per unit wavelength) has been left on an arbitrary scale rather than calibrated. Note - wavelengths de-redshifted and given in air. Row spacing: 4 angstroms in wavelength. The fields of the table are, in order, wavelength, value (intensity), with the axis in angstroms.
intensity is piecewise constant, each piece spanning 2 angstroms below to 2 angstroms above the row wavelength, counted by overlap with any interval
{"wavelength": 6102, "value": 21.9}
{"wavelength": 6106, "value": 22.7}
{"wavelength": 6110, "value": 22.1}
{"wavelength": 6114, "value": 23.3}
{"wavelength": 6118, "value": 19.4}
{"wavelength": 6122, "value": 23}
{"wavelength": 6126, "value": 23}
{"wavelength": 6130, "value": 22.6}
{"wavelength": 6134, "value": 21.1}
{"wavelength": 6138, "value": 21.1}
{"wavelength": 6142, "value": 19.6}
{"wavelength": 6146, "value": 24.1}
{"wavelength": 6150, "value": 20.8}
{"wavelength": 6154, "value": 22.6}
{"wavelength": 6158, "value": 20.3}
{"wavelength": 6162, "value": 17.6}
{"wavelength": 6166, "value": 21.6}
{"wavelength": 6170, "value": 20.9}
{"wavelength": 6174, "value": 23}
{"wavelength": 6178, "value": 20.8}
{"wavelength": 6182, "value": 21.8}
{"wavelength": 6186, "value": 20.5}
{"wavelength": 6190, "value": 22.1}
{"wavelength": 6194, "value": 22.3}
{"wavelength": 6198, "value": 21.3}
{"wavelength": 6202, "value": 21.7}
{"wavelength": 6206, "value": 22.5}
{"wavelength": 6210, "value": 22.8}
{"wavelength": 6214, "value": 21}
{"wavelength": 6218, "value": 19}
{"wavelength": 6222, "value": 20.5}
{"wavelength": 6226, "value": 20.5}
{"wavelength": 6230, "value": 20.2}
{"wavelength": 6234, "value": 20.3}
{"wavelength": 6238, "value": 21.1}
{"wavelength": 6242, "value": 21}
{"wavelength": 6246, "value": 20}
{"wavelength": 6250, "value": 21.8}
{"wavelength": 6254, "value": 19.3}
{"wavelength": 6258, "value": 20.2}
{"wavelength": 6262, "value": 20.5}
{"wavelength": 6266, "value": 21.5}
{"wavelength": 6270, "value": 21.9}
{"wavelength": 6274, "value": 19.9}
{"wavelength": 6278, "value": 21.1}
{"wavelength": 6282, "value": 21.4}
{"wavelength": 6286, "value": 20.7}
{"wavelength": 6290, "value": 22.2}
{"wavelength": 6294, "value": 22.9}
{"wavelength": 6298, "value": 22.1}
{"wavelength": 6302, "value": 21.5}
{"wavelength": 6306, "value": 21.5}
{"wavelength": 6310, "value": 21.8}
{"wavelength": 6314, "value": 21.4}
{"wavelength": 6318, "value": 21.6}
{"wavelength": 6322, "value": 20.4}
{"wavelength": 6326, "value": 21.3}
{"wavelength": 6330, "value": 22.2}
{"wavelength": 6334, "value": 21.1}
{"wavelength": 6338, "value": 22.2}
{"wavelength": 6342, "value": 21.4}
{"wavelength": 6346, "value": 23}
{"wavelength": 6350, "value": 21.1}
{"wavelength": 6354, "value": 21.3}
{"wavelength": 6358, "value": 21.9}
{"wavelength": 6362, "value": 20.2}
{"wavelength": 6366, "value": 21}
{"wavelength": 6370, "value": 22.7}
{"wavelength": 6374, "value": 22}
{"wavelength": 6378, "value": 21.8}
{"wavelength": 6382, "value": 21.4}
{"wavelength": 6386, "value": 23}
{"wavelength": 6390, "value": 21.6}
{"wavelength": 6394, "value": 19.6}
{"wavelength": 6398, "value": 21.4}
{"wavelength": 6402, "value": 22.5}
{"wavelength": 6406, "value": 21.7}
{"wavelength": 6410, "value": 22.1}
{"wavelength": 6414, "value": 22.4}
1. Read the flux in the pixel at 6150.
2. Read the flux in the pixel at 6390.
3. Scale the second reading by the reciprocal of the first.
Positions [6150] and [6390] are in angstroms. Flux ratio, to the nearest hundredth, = 1.04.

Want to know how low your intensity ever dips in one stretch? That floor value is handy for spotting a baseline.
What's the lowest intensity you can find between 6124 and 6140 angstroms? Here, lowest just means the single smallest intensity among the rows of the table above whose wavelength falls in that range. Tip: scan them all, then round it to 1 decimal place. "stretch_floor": 21.1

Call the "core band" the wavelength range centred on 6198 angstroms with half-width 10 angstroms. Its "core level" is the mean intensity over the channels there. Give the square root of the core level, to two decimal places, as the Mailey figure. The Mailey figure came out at 4.69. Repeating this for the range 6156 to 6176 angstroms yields 4.55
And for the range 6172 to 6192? 4.65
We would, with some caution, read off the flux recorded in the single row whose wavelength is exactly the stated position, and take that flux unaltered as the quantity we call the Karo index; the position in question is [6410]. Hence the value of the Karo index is 22.1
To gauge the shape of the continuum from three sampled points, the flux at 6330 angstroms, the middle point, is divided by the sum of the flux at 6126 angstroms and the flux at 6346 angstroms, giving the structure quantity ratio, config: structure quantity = 0.48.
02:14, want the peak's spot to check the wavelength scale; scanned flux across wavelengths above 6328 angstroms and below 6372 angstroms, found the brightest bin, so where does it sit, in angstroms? 6346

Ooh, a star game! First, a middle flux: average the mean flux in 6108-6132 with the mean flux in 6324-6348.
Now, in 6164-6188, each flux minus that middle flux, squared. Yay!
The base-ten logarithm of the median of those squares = 0.0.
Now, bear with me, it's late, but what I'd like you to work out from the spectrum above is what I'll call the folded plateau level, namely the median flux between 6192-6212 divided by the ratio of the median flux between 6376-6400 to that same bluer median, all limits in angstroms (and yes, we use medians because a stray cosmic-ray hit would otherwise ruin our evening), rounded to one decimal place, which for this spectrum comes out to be 23.1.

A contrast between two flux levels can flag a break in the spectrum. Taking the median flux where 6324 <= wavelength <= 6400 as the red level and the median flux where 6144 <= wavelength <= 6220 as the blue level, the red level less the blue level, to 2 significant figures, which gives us -0.20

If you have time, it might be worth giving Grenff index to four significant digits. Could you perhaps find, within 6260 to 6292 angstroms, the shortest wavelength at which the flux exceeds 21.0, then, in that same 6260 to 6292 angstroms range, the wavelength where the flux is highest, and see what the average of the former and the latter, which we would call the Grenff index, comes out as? 6278 angstroms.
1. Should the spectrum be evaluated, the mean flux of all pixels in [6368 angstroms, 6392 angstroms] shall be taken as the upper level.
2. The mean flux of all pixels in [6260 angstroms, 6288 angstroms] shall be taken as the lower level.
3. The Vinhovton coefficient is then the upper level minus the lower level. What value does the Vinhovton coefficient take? 1.1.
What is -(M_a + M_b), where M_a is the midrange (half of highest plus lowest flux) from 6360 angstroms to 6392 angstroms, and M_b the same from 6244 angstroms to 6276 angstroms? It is -42.20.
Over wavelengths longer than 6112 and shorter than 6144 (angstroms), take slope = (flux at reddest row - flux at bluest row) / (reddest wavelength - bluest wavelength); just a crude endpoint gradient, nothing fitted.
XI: -0.132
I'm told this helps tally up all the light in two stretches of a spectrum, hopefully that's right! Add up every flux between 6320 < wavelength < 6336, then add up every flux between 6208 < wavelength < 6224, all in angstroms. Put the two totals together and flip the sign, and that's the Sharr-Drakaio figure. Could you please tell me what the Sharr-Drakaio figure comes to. -168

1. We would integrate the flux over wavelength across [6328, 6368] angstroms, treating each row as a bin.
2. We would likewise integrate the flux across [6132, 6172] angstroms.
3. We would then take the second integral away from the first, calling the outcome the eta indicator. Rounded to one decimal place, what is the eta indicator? 22.8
